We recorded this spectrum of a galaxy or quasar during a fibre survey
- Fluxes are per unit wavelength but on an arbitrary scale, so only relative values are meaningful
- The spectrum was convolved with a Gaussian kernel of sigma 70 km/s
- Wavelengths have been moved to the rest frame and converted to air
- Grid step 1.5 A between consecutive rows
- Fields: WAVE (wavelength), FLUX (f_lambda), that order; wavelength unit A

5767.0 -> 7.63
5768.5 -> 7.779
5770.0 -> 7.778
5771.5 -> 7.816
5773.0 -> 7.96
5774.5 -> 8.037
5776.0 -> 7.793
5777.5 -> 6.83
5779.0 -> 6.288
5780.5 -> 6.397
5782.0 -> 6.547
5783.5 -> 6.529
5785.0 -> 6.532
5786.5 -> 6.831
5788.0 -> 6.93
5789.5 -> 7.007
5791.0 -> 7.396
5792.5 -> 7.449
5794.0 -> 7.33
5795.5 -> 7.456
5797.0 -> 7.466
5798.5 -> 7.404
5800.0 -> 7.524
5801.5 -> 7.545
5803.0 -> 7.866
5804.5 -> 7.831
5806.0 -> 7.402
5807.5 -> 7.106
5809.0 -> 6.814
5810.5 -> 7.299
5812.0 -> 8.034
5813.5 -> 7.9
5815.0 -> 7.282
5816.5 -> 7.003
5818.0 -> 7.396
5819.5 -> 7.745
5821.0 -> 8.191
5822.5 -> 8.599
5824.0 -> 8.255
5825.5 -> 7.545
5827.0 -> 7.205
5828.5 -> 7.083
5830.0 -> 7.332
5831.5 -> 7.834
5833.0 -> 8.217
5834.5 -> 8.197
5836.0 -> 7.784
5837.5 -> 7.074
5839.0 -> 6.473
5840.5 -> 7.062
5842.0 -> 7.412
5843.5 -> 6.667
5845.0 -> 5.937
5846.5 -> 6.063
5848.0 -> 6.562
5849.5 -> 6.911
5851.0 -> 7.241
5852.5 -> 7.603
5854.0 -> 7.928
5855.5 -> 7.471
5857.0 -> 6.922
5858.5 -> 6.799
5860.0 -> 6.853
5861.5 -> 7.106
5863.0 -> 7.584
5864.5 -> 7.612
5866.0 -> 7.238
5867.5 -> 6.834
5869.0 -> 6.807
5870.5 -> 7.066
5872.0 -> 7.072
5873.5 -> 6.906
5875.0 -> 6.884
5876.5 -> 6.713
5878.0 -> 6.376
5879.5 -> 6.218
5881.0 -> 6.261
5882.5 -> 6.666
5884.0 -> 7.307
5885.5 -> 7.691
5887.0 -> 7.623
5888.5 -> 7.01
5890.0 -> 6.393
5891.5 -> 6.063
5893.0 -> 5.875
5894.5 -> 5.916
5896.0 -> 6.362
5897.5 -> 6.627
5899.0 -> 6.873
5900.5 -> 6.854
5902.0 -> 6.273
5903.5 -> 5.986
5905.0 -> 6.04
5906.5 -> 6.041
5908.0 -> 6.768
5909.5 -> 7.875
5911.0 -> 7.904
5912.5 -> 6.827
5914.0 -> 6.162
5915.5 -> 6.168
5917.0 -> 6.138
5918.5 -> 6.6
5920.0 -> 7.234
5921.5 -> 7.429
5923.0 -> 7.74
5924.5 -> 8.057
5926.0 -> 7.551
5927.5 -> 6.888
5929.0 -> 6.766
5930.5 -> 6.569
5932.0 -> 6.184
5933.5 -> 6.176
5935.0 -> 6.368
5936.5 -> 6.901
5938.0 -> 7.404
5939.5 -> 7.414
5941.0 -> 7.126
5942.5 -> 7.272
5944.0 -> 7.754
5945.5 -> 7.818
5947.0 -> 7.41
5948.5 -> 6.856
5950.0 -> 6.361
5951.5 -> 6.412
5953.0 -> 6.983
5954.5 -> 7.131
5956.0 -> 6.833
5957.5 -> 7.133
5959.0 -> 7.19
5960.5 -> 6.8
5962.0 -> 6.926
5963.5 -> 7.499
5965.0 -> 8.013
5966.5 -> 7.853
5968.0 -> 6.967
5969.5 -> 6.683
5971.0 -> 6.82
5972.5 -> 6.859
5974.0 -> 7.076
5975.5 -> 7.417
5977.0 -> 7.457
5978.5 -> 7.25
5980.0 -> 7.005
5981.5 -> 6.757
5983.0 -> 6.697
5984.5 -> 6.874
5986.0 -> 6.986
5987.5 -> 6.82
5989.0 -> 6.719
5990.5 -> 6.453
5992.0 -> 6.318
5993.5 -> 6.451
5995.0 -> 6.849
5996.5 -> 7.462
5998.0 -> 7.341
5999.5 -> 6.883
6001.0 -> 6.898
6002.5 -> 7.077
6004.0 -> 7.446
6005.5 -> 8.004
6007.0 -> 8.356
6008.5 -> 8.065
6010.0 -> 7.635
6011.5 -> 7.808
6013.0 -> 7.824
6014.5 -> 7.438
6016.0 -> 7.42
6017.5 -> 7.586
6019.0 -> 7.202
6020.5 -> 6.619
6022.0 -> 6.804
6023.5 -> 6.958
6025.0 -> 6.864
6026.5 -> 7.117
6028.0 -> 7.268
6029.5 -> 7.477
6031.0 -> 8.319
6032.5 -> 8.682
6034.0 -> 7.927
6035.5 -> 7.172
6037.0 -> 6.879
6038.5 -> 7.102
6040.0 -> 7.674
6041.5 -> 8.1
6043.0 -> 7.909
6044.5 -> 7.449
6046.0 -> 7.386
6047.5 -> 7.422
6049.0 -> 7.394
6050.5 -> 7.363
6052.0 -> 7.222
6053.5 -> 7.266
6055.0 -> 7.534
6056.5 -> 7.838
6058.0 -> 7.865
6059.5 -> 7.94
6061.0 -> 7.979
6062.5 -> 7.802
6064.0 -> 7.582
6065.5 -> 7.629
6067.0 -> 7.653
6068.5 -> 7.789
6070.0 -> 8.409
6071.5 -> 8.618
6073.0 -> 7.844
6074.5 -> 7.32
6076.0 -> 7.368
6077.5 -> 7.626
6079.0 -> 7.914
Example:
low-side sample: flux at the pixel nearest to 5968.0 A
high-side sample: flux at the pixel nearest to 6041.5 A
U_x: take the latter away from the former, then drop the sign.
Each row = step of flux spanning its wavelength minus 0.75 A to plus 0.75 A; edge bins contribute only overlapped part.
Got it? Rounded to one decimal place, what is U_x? 1.1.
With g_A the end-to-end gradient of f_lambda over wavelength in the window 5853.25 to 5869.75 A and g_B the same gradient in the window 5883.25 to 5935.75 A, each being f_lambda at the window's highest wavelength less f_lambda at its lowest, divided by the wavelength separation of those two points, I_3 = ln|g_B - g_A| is -2.9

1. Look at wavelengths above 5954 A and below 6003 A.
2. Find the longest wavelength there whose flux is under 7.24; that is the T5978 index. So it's 6002.5 A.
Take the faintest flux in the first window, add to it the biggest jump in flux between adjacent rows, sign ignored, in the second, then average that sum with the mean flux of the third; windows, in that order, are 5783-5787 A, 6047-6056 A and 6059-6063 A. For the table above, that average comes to 7.35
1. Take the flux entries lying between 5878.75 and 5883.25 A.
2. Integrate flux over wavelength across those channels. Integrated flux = 29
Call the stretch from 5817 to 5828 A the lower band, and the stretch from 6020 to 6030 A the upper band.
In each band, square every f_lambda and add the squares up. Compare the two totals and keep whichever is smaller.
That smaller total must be 345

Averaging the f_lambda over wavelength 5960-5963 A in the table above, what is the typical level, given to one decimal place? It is 6.9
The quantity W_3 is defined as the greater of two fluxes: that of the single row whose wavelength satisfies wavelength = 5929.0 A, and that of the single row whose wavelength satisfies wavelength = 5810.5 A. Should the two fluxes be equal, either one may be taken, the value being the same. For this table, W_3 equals 7.30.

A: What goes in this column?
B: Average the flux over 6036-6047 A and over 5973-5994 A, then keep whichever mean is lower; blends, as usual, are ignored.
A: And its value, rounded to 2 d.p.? 6.88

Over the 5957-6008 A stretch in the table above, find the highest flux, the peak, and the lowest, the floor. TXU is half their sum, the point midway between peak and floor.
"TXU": 7.3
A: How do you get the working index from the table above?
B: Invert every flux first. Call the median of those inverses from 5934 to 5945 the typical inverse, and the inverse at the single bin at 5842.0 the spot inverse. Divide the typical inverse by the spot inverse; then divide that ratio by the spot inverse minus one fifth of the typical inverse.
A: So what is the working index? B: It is 9.5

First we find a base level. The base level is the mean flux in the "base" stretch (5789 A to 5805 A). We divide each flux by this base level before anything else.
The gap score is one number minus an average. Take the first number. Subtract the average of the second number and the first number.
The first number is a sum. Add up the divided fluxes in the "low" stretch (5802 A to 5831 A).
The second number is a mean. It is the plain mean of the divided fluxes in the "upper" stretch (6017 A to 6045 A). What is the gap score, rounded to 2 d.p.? 9.12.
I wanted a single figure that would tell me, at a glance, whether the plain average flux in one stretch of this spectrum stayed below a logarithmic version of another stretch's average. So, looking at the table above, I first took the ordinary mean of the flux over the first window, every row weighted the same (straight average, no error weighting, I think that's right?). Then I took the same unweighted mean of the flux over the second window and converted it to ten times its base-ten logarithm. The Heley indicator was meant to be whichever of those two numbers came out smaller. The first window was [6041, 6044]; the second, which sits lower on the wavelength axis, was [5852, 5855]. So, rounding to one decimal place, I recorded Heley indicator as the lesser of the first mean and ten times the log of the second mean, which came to 8.0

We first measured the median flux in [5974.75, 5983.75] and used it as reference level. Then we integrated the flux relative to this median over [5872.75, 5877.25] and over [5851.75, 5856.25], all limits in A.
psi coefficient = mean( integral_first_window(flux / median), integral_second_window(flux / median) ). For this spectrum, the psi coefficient 4.58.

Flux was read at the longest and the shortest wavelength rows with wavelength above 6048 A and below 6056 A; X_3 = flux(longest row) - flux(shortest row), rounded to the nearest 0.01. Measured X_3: 0.14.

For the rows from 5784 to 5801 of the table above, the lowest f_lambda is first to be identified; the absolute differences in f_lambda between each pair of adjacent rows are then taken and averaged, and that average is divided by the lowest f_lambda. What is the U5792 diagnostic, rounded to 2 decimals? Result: 0.02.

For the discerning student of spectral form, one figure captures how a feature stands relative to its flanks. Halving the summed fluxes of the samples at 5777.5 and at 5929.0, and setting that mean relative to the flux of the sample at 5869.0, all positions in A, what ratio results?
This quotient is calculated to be 1.00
